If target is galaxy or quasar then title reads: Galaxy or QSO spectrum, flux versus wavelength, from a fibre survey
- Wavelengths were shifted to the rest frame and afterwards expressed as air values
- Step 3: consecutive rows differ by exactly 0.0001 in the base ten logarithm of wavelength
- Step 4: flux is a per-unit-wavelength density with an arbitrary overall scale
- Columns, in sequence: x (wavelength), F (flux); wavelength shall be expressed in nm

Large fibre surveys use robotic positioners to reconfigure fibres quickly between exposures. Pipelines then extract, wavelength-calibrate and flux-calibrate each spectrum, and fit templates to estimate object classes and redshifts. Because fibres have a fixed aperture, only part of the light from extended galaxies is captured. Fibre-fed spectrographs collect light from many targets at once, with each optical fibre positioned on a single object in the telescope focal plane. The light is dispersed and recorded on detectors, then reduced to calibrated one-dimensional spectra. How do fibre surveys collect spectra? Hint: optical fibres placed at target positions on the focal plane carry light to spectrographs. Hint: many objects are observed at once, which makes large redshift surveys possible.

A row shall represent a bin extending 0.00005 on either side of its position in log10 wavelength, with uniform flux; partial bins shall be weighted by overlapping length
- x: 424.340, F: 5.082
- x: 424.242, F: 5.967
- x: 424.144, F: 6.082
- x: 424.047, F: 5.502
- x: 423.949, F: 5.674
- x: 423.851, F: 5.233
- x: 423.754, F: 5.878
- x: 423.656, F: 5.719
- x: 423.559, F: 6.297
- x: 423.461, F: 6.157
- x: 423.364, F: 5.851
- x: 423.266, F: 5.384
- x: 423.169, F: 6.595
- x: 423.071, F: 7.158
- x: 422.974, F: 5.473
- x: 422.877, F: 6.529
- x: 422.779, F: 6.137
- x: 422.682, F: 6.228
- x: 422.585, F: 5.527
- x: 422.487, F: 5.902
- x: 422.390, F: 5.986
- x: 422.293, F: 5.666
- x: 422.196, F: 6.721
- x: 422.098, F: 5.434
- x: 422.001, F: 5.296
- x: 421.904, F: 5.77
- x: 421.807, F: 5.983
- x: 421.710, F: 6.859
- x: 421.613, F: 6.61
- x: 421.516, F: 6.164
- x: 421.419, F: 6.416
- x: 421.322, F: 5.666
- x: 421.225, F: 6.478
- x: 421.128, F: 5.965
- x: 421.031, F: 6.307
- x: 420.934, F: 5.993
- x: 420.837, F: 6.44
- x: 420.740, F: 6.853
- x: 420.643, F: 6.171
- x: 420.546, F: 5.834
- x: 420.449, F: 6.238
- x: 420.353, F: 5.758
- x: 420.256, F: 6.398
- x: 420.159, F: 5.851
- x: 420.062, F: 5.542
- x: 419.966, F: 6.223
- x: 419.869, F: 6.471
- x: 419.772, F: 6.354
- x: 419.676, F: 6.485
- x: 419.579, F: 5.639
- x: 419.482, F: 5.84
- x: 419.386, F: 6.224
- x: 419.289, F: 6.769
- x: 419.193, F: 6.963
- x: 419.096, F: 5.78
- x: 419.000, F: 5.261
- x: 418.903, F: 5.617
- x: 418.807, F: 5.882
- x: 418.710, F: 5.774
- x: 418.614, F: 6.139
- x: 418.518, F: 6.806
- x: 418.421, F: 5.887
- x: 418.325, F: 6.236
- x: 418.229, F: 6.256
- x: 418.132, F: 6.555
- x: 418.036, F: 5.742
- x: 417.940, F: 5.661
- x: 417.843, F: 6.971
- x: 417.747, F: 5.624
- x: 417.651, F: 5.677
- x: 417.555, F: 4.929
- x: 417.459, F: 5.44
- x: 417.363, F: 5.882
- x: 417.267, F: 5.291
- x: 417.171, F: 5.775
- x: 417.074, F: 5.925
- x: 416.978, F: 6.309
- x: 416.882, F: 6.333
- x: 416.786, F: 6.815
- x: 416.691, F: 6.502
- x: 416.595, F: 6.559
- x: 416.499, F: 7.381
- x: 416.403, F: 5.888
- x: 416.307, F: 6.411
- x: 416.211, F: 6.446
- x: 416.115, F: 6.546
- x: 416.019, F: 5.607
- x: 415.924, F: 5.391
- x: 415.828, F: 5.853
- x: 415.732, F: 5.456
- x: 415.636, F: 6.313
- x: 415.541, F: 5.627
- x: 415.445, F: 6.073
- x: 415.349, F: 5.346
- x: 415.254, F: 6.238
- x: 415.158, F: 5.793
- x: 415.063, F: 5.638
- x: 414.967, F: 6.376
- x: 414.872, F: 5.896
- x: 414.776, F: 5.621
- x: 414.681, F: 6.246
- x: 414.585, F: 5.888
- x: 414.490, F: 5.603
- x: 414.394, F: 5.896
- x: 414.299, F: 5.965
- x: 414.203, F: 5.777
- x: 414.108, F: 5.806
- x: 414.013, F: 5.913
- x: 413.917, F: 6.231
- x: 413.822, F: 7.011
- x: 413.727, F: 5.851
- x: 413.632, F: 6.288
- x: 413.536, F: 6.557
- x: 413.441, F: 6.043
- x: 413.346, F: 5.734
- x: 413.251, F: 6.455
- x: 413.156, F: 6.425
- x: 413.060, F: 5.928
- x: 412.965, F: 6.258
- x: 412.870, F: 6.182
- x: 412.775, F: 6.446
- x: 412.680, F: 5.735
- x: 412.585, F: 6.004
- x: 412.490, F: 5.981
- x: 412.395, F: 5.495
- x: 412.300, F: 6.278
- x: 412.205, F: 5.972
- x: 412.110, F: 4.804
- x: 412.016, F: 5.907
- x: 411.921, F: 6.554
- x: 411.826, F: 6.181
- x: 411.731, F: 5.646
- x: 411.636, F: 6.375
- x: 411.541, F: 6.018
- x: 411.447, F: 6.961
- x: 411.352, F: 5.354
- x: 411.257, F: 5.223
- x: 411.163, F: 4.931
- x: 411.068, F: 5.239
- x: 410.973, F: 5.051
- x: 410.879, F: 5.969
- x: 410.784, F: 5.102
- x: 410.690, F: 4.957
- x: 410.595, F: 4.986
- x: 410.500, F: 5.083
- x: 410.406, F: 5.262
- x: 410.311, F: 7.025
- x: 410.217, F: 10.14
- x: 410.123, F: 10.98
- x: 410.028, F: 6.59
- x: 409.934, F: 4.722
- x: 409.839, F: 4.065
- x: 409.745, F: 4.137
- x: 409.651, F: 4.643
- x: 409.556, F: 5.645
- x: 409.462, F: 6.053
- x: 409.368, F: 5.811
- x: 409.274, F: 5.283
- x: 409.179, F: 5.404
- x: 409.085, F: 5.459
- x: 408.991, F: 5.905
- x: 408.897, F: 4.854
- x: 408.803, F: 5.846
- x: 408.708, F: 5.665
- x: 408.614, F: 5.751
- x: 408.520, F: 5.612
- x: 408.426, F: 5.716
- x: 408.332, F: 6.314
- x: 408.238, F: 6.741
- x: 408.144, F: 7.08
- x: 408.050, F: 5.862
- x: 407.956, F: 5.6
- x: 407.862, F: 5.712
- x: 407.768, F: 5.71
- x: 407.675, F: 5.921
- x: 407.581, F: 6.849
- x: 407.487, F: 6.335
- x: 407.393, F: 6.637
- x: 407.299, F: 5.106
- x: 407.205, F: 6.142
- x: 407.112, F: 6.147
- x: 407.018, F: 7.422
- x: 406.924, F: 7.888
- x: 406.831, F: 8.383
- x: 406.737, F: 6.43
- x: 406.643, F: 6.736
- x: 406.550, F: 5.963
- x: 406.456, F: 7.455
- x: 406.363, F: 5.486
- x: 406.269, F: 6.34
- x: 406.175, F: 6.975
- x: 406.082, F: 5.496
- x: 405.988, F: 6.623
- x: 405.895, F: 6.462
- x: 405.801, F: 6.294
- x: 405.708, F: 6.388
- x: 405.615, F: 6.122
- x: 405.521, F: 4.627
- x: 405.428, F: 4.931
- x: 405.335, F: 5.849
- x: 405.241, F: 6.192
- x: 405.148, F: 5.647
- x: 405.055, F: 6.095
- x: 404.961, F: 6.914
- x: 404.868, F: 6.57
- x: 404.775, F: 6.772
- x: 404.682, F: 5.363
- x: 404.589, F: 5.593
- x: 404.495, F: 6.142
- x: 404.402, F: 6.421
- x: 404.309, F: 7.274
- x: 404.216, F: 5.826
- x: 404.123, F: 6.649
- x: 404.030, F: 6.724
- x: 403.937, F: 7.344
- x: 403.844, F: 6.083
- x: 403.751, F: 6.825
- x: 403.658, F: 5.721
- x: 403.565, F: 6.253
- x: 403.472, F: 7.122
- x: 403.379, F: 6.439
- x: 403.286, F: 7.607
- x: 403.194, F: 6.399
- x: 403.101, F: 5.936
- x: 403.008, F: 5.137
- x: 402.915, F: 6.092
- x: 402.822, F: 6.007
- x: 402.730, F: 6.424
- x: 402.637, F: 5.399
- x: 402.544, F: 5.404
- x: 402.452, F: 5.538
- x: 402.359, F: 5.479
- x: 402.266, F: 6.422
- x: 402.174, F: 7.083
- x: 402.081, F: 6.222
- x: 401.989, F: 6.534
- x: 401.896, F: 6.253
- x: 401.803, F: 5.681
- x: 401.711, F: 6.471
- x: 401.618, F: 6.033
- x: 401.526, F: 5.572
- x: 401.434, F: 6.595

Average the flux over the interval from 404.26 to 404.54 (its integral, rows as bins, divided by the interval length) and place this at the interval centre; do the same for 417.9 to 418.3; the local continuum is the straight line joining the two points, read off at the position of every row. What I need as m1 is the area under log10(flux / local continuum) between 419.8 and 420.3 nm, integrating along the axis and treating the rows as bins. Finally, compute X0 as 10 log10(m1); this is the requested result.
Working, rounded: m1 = 0.004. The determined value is -25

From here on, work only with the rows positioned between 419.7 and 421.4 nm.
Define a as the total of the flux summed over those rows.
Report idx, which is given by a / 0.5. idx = 209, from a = 105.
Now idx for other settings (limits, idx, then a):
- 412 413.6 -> 204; 102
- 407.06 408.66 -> 206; 103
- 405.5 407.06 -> 222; 111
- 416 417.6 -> 208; 104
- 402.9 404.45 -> 220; 110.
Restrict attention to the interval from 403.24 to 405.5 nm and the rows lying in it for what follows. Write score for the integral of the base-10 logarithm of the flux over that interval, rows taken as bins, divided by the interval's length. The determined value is 0.799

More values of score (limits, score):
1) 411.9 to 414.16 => 0.782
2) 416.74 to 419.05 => 0.773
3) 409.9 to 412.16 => 0.771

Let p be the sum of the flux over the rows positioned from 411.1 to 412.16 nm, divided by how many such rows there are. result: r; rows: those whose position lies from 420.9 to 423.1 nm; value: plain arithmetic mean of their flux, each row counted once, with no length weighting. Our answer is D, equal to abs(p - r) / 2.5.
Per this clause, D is 0.11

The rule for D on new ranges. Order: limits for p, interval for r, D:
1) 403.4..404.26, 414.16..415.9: 0.26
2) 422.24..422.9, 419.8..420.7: 0.02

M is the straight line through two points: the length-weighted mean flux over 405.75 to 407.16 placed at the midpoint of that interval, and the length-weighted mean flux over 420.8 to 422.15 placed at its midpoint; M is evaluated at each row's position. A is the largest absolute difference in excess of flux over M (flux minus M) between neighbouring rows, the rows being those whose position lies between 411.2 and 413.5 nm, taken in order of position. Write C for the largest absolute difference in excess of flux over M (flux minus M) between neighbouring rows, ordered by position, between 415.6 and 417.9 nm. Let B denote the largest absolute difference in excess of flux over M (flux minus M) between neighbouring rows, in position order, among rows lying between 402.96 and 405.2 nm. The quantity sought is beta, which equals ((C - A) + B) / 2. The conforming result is 0.7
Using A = 1.6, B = 1.45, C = 1.50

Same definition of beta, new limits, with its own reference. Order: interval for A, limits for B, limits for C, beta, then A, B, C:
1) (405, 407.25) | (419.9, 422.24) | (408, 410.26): 1.9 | 2.0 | 1.29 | 4.39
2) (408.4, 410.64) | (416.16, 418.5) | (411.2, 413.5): -0.6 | 4.4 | 1.50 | 1.61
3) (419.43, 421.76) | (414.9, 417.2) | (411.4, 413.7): 0.9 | 0.8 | 1.50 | 1.17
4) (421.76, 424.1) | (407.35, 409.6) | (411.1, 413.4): 0.6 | 1.7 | 1.22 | 1.61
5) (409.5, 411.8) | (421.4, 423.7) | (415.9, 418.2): -0.6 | 4.4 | 1.69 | 1.50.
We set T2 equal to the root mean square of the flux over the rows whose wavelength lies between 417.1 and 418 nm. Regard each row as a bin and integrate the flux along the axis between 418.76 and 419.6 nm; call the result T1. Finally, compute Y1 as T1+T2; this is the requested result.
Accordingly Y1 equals 10.8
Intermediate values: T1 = 5.0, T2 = 5.72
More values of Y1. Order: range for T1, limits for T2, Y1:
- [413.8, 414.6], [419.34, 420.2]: 10.9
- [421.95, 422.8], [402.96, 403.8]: 11.4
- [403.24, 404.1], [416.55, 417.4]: 11.9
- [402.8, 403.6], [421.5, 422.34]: 11.2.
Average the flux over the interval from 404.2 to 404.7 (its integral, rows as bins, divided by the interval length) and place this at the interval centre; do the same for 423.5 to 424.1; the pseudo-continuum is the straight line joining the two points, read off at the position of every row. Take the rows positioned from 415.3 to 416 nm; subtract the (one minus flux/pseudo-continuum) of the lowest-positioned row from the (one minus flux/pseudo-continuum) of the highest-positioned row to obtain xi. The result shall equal -0.01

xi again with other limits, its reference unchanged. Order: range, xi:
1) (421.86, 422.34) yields 0.02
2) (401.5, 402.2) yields -0.25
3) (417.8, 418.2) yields 0.07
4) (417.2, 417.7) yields -0.07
